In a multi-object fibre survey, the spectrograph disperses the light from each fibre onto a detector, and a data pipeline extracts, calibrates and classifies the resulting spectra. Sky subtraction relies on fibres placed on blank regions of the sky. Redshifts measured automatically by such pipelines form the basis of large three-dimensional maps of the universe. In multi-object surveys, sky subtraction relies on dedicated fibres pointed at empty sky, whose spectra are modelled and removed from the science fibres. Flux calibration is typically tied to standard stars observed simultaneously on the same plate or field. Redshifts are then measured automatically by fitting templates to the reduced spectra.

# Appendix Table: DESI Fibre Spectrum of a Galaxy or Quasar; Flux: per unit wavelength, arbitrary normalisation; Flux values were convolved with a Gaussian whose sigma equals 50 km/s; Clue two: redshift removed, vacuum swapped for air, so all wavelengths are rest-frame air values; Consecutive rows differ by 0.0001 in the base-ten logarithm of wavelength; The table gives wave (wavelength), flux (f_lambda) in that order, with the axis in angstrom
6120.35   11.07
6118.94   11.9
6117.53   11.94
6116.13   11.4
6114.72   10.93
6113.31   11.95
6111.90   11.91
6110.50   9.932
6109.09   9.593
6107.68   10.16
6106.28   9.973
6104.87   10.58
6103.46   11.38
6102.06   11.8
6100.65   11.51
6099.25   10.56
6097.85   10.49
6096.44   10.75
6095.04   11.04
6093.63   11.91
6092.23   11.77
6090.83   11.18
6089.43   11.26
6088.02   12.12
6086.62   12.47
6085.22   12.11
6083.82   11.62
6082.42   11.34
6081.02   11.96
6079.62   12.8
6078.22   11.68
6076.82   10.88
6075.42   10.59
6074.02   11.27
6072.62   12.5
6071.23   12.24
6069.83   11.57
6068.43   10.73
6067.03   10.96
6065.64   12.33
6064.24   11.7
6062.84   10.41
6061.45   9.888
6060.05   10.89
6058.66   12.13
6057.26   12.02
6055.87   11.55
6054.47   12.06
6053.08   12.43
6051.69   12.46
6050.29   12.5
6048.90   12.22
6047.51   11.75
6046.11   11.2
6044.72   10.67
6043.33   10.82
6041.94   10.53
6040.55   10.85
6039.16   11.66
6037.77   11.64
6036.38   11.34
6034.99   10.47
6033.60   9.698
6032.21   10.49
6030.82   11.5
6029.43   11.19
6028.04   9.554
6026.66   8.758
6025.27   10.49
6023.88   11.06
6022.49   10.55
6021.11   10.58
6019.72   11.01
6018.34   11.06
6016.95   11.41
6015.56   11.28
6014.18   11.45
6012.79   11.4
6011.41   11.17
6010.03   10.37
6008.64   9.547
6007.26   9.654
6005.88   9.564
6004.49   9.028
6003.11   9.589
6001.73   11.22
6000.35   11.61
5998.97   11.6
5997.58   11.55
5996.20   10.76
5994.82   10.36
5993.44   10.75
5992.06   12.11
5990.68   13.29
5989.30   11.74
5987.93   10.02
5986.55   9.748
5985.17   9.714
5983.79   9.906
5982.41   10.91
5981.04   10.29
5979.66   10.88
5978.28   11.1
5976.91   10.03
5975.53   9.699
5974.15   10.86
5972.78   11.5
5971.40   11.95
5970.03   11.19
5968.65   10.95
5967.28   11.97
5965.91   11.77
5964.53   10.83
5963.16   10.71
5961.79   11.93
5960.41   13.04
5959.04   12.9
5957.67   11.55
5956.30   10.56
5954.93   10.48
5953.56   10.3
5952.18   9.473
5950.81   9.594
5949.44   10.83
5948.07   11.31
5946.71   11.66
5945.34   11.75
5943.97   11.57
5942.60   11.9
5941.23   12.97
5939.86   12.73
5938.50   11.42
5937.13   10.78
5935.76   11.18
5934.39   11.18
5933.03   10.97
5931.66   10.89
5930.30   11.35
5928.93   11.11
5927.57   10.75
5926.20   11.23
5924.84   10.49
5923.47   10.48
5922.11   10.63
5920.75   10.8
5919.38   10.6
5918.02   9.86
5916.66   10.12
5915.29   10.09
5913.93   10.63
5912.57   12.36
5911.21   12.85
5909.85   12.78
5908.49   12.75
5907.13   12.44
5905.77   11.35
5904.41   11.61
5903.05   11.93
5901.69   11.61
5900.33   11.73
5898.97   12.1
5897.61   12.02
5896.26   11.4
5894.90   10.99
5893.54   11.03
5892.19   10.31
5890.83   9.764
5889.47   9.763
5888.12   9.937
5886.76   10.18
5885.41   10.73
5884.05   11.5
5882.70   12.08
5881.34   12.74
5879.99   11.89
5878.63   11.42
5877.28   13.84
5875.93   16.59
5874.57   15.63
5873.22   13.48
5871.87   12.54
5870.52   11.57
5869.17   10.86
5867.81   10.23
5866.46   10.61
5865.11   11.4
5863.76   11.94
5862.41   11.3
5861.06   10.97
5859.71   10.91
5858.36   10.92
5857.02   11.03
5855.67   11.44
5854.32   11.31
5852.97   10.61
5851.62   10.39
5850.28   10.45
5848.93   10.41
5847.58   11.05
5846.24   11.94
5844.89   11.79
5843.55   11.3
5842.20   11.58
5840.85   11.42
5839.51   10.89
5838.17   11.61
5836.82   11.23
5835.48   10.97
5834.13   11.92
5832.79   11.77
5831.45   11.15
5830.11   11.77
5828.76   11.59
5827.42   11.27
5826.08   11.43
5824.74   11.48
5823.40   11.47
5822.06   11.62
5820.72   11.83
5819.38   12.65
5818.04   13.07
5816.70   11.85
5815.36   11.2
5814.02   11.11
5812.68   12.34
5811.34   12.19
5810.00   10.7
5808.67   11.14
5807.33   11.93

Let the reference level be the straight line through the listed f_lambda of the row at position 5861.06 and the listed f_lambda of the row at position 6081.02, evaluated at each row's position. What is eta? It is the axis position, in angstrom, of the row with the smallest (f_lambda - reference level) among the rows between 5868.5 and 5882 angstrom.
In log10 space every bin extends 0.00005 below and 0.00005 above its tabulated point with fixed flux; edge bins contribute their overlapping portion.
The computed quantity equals 5869.17 angstrom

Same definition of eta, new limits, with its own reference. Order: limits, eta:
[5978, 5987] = 5985.17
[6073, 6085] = 6075.42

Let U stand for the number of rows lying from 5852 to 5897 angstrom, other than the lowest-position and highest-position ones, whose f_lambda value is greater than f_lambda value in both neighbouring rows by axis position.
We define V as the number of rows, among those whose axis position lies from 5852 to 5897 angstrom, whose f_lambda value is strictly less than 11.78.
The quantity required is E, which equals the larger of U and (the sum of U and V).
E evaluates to 29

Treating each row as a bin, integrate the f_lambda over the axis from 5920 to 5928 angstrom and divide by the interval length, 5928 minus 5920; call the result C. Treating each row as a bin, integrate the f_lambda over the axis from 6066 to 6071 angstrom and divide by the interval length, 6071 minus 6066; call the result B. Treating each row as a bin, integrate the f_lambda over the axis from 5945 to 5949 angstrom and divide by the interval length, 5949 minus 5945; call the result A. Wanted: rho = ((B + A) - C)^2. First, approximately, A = 11.5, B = 11.3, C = 10.7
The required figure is 146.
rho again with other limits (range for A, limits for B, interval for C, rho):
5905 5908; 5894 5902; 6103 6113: 170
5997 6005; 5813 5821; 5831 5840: 130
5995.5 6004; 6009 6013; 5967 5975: 110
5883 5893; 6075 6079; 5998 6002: 100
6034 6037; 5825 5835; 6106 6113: 141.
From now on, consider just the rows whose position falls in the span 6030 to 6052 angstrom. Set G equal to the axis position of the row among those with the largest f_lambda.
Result 6050.29 angstrom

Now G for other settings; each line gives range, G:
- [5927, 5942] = 5941.23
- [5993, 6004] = 6000.35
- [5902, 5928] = 5911.21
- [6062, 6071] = 6065.64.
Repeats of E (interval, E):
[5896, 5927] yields 20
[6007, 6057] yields 38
